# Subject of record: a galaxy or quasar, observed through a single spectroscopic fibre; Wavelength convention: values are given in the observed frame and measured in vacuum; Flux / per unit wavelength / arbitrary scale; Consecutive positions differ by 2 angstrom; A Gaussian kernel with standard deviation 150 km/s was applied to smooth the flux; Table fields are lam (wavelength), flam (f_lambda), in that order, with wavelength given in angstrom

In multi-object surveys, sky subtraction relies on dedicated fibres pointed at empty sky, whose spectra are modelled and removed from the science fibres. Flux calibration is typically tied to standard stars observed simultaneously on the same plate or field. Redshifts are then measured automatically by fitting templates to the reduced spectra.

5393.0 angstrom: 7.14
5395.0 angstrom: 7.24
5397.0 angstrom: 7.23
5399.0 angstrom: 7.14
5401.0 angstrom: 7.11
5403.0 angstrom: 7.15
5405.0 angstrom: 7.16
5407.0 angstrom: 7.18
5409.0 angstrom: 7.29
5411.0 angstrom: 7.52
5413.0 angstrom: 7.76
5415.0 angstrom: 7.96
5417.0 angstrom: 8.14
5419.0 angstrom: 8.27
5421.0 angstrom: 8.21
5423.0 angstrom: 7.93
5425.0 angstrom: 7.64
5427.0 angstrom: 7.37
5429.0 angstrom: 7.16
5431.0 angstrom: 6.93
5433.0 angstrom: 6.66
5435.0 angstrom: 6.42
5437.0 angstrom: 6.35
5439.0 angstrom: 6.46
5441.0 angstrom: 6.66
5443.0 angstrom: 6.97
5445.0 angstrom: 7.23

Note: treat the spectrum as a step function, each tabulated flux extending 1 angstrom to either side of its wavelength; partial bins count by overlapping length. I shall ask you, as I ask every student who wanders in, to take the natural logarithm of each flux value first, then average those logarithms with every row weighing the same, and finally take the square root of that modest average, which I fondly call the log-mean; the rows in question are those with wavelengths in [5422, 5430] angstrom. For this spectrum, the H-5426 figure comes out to 1.42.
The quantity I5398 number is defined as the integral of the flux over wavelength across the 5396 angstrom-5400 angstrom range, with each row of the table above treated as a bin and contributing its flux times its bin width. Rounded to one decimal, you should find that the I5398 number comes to 28.7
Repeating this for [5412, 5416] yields 31.4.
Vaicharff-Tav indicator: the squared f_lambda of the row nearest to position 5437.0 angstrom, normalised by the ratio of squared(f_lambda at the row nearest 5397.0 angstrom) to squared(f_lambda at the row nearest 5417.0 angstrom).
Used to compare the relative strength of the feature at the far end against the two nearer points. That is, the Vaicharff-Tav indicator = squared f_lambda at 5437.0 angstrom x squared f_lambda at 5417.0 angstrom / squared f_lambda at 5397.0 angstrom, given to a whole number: 51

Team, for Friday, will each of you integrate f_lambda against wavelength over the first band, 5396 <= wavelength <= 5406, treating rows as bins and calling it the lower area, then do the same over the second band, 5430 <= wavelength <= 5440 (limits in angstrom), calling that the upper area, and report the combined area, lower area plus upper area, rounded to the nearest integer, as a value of 137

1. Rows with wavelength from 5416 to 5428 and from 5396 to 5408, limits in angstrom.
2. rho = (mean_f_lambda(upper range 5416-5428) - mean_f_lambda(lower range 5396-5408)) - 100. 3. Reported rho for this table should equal -99.2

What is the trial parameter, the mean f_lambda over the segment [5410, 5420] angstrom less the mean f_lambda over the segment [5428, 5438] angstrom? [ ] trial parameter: 1.23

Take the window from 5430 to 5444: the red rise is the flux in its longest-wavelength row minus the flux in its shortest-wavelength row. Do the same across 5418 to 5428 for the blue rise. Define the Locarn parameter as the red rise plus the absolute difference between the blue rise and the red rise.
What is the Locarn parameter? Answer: 0.98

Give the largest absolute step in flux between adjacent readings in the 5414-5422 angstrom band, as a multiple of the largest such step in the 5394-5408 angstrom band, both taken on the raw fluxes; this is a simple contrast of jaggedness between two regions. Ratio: 2.0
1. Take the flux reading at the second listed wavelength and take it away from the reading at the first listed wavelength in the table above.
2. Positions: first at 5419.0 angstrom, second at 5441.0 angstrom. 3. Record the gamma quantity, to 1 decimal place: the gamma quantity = 1.6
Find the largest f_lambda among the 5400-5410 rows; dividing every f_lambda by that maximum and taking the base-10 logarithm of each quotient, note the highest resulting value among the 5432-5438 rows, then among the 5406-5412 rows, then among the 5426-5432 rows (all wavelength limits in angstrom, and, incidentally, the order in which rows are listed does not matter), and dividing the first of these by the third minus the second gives 4.5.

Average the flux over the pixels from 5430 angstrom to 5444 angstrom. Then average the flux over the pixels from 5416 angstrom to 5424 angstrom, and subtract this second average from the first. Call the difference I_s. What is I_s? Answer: -1.50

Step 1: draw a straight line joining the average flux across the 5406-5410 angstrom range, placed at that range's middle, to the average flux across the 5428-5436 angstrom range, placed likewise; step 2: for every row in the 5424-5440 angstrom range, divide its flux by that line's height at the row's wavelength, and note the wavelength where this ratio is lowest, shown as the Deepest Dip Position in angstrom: 5437.0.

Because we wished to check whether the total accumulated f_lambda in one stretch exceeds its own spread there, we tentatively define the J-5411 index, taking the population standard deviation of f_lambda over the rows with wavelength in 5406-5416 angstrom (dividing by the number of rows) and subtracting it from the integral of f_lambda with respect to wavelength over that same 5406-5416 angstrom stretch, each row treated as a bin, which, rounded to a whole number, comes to 75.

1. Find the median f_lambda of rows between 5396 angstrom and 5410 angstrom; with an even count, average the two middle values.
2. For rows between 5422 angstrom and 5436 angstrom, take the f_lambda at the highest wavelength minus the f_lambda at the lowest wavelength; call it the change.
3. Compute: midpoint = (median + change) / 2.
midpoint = 2.8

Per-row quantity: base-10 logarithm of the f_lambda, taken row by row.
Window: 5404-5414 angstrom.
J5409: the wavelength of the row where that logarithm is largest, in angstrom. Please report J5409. 5413.0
